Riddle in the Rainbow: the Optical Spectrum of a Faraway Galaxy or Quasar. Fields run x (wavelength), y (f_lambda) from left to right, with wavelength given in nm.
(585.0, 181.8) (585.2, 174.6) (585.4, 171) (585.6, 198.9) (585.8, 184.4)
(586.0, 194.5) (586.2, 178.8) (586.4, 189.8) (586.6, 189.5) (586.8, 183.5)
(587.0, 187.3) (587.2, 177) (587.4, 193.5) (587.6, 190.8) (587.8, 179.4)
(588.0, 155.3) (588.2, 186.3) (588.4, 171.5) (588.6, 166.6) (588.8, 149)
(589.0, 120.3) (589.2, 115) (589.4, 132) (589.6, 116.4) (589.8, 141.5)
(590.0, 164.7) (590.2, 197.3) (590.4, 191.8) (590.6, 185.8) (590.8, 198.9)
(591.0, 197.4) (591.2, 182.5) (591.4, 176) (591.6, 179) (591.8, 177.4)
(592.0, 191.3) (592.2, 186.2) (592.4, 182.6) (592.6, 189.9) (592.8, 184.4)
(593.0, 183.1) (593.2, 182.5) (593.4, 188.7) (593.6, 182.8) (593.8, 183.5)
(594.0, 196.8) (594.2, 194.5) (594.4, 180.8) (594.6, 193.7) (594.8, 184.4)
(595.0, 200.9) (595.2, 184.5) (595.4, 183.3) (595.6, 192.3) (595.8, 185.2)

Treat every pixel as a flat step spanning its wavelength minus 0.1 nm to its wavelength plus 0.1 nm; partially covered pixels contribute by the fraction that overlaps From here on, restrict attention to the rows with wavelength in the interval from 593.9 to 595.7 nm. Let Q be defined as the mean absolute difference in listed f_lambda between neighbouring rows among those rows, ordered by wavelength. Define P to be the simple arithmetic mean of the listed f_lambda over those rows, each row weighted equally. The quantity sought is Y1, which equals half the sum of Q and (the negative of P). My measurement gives -90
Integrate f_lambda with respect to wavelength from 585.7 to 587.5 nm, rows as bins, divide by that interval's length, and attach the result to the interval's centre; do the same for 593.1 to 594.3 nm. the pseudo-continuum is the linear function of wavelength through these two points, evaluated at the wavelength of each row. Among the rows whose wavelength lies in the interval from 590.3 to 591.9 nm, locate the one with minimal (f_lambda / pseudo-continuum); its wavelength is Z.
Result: 591.4 nm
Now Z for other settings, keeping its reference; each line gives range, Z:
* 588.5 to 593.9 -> 589.2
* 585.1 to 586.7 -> 585.4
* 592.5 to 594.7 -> 594.4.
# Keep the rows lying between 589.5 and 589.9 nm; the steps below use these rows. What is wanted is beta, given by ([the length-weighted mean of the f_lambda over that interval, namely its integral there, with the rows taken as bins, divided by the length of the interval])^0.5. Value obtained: 11.4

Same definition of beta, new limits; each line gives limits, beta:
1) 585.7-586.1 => 13.8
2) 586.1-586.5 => 13.6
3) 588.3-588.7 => 13.0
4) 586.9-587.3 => 13.5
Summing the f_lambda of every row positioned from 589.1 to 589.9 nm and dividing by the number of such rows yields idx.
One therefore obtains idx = 126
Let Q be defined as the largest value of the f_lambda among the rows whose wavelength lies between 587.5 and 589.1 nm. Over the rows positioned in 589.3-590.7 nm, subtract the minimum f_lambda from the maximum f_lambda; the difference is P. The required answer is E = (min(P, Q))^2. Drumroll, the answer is 6545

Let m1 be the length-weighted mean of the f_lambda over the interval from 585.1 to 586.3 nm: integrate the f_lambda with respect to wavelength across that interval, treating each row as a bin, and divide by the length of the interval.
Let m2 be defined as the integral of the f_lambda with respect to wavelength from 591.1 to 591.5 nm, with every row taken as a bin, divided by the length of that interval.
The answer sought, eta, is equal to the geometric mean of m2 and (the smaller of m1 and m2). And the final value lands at 179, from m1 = 184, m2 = 179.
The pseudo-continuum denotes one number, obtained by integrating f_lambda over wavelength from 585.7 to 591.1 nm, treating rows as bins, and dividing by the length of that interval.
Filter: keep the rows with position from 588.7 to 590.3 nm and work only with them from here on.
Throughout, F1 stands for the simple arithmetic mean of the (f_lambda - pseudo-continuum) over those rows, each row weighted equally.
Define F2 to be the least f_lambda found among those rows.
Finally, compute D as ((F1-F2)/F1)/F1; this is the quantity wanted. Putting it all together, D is -0.2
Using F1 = -30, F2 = 115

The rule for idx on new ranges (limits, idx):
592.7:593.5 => 185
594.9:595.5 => 190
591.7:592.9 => 185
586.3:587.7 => 187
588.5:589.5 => 137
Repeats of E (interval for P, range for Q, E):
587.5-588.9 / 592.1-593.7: 1747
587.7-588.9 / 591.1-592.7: 1391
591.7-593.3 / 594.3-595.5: 193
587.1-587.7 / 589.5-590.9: 272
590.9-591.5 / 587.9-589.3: 458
